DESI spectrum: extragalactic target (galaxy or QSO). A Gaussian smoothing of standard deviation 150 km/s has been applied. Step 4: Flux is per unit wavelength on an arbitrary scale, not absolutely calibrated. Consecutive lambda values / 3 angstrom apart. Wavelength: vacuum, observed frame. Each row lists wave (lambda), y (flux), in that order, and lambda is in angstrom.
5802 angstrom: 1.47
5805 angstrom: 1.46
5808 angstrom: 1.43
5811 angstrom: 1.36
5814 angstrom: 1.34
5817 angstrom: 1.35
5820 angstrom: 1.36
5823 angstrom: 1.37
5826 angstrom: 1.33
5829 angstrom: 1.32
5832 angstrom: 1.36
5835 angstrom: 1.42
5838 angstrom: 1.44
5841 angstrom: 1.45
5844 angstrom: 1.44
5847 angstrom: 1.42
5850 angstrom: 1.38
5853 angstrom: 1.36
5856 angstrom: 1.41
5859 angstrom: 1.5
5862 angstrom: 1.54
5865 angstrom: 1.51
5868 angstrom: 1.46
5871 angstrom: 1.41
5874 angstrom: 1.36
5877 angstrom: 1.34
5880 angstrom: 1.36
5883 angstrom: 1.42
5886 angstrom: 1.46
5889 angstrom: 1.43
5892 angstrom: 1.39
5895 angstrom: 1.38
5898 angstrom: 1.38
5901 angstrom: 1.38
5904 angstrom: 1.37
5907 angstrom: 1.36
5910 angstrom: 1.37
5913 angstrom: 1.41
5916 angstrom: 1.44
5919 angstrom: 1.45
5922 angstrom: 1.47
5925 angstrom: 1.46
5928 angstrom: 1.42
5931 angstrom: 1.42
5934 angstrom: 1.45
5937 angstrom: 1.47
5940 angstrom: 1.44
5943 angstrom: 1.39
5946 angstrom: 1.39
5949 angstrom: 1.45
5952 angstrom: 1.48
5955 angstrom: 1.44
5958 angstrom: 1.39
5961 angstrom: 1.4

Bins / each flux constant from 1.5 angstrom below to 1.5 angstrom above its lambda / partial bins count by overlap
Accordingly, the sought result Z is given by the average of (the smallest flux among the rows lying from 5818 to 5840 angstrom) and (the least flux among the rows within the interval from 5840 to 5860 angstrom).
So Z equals 1.34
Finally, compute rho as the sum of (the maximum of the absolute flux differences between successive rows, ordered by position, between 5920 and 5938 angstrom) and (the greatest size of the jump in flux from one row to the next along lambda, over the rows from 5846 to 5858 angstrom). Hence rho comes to 0.090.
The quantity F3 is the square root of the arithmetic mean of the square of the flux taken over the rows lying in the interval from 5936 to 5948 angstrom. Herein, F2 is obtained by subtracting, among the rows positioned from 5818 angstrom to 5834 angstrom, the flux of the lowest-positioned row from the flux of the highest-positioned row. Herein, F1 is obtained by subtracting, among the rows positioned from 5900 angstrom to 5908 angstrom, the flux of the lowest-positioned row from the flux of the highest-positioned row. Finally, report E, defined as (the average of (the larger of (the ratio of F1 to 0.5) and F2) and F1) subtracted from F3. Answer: 1.433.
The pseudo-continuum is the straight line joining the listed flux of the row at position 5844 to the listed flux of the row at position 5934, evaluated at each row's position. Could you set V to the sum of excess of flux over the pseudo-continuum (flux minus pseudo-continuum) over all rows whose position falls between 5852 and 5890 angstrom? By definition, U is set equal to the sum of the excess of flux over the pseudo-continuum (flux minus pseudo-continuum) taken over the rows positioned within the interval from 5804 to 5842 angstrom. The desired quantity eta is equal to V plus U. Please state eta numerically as -0.9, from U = -0.7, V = -0.20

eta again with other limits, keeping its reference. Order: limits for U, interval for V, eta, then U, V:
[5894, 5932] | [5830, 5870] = -0.5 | -0.5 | -0.04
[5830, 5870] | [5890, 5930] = -0.6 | 0.0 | -0.54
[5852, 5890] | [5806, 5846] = -0.9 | -0.2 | -0.72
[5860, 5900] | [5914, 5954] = -0.5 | -0.3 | -0.12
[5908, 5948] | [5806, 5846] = -1.0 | -0.3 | -0.72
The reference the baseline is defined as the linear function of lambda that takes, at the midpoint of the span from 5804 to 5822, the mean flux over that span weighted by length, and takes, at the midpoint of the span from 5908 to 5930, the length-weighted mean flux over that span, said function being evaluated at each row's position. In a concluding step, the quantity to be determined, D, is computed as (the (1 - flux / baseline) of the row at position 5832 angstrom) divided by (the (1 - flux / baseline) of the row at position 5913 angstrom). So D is 1.8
